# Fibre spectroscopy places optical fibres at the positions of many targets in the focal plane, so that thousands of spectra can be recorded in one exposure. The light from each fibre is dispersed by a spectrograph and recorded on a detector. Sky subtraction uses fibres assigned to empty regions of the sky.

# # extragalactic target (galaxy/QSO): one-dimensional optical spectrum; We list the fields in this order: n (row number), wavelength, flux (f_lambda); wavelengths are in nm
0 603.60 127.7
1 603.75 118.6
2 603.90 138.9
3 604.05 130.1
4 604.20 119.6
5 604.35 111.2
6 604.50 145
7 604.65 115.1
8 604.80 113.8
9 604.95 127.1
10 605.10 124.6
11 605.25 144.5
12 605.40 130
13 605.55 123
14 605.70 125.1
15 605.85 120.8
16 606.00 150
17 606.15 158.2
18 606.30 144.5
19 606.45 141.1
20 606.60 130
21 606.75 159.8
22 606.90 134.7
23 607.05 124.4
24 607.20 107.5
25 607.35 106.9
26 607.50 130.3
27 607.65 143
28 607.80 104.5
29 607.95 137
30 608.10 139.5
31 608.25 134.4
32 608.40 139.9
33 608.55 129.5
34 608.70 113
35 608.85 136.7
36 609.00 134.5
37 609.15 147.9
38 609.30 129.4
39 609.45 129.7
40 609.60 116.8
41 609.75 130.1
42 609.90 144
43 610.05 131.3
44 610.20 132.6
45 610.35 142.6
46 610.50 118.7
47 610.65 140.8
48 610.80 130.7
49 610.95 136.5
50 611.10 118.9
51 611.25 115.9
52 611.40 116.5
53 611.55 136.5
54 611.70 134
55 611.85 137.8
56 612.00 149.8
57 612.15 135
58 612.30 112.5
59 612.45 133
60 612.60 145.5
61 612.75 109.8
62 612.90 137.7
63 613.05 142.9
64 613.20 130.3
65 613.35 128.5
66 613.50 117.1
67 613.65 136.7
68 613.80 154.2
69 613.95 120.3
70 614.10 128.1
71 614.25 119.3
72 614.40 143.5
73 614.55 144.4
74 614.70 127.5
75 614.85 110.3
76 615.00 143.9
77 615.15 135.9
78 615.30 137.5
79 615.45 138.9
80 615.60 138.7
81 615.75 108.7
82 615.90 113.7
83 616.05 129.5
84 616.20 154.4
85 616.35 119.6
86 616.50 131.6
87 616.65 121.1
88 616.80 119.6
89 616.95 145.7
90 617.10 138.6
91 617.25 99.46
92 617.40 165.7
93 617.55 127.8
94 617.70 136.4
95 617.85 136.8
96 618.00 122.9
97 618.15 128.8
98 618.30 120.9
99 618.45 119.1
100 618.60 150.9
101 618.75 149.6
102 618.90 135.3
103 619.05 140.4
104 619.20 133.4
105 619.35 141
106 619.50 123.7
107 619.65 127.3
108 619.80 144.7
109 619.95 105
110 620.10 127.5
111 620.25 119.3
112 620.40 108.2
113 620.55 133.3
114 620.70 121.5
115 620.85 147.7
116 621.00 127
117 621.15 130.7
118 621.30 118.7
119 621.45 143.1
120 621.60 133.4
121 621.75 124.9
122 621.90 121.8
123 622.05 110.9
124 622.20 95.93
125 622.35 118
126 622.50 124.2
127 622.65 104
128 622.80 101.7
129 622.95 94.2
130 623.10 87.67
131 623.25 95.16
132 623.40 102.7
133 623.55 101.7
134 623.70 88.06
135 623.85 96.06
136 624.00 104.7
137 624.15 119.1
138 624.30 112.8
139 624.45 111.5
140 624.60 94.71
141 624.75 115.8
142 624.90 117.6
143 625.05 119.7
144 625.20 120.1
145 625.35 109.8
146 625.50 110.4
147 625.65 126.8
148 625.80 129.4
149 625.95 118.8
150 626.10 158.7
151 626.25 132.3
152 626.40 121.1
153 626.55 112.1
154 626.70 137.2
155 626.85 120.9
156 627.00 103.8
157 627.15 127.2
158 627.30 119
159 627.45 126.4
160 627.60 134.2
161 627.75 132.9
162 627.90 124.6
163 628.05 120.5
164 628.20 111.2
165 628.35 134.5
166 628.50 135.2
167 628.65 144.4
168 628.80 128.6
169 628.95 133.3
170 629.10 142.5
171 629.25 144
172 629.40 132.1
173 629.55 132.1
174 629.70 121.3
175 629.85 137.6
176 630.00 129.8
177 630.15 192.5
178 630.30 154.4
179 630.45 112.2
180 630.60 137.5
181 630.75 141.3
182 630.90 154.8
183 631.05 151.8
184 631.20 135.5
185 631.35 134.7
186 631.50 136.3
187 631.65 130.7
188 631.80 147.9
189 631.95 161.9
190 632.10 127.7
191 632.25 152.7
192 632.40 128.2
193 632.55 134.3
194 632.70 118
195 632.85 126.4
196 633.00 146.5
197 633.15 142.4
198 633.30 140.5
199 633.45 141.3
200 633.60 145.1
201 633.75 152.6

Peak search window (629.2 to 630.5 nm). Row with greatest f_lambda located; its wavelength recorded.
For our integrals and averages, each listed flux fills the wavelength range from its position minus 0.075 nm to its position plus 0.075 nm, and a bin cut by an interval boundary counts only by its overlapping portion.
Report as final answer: 630.15 nm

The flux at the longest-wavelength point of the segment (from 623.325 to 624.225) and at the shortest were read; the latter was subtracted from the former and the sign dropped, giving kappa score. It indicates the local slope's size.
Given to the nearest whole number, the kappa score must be 16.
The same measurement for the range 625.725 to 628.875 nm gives 1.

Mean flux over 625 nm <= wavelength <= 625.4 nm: 117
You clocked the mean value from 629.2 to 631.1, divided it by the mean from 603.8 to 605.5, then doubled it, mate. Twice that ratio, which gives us 2.23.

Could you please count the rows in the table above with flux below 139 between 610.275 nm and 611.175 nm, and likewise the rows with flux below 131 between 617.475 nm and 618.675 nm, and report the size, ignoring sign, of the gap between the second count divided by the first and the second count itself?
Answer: 3.75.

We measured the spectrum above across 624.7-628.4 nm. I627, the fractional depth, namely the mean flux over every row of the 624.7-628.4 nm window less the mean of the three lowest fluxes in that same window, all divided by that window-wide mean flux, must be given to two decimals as 0.12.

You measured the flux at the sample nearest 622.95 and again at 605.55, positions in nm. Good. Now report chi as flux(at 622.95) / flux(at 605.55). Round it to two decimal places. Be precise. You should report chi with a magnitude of 0.77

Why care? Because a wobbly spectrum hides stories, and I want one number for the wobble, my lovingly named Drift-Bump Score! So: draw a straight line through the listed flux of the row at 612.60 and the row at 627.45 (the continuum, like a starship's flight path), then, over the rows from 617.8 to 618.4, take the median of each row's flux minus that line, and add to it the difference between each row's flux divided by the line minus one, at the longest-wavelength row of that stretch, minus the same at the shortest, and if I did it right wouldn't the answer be -13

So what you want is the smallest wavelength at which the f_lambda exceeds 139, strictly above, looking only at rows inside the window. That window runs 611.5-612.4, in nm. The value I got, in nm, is 612.00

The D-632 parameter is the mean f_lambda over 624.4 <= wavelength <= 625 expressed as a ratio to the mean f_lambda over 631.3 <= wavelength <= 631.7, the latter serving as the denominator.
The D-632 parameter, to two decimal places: 0.82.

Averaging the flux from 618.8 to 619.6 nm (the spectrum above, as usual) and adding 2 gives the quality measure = 137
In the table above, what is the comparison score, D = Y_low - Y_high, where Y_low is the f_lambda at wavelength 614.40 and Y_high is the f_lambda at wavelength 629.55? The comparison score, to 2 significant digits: 11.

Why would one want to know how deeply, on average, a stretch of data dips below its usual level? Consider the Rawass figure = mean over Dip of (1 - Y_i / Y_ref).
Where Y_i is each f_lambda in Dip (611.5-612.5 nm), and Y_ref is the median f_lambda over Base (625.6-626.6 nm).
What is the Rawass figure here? -0.057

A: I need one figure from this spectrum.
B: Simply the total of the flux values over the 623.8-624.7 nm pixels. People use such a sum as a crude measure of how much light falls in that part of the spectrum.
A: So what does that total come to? 639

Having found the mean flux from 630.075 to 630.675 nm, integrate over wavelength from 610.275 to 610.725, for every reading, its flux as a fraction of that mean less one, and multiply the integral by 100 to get -4.6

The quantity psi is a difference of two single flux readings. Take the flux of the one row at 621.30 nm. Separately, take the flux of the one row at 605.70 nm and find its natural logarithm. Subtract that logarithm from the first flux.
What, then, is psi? 114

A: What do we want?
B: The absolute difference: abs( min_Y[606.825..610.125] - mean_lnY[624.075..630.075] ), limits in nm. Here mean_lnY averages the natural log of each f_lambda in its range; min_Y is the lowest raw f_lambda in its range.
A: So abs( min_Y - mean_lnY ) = 100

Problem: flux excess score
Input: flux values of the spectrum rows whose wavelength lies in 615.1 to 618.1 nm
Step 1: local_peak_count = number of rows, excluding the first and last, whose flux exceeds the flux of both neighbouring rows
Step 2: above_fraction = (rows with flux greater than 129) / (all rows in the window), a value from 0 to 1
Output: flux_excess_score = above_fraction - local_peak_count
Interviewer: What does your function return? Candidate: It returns -5.4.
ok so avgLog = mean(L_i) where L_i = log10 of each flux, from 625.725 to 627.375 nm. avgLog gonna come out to 2.10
